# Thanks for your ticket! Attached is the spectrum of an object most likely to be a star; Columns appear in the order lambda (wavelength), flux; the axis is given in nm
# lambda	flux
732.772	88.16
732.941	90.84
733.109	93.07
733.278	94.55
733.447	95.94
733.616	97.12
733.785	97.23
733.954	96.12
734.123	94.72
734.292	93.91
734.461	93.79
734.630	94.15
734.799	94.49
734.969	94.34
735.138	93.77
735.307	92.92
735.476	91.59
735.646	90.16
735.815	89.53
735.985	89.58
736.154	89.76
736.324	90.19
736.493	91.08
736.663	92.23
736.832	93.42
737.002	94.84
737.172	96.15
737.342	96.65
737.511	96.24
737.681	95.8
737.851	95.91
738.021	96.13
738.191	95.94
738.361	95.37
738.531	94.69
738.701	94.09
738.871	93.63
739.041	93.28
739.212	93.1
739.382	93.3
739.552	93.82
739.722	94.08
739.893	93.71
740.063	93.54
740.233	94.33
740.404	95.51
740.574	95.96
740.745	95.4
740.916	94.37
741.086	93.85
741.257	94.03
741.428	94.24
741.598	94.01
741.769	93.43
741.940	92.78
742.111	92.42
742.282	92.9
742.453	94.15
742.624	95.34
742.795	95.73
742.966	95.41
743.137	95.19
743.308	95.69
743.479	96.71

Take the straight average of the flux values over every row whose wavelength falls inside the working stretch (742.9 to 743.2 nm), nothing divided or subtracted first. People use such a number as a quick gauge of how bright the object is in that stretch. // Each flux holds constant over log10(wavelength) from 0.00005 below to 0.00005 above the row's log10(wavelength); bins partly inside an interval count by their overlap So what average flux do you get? 95.3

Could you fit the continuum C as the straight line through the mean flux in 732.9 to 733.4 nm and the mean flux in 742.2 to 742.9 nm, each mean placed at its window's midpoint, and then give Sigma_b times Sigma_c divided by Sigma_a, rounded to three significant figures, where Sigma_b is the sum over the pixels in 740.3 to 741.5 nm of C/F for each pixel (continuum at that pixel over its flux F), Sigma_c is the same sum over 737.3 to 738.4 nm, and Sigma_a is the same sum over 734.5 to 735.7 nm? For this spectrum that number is 6.78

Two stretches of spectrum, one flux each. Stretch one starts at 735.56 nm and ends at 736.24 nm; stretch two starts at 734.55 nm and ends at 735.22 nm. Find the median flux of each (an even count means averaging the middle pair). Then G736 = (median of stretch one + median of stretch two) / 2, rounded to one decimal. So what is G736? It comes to 92.0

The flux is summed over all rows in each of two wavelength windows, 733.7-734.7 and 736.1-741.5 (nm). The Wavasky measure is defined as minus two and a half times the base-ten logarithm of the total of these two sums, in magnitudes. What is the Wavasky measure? -8.9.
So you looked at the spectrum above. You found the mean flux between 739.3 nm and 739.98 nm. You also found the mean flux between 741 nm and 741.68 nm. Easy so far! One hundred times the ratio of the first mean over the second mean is 100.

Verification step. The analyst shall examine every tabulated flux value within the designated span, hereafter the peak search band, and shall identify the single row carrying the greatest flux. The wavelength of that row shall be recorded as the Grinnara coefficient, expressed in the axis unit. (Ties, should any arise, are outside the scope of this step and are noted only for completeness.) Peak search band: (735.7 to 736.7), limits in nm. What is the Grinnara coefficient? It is 736.663 nm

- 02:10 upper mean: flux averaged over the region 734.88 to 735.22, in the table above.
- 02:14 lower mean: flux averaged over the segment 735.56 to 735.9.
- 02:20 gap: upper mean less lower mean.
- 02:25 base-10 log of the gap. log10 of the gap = 0.6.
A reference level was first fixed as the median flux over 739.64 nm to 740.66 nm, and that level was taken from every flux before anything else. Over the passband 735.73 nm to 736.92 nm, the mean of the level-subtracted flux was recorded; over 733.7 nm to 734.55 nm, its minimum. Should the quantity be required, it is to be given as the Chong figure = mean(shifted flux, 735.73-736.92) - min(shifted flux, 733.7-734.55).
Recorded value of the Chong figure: -3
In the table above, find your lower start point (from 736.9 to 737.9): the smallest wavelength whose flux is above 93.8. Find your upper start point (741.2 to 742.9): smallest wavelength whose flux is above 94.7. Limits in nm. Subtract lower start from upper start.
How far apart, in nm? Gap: 5.62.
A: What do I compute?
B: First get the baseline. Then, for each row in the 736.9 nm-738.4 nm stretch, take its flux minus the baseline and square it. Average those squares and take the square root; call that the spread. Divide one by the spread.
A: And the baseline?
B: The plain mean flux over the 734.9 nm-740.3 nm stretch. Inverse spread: 0.42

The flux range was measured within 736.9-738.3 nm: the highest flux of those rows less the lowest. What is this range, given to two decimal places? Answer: 1.81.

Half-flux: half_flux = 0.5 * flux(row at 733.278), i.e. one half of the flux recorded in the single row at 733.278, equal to 47.3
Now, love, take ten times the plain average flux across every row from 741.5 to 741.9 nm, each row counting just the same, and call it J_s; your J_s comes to 937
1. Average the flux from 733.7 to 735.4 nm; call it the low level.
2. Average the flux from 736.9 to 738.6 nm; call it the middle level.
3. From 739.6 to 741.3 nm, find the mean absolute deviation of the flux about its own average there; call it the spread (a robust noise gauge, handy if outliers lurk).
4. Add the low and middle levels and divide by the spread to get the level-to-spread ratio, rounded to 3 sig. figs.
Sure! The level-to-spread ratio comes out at 277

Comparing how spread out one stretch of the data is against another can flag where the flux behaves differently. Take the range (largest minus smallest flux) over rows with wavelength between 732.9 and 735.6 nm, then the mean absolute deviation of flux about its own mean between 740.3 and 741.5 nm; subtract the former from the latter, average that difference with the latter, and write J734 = -2.46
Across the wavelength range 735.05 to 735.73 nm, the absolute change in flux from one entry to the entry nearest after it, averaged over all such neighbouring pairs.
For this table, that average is 1.2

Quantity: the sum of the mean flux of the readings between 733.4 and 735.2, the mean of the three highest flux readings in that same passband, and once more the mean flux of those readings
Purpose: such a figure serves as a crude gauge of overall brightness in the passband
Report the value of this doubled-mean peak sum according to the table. 287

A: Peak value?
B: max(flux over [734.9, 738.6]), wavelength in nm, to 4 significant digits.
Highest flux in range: 96.65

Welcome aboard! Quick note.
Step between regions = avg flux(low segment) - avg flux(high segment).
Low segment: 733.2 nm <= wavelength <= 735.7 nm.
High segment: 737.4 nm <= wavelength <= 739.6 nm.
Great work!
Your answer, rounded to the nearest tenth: -0.4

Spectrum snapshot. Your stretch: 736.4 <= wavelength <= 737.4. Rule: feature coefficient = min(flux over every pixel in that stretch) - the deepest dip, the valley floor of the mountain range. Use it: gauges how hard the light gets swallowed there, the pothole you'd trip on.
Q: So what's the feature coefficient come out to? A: 91.08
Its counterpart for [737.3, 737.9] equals 95.8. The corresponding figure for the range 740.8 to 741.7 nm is 93.85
